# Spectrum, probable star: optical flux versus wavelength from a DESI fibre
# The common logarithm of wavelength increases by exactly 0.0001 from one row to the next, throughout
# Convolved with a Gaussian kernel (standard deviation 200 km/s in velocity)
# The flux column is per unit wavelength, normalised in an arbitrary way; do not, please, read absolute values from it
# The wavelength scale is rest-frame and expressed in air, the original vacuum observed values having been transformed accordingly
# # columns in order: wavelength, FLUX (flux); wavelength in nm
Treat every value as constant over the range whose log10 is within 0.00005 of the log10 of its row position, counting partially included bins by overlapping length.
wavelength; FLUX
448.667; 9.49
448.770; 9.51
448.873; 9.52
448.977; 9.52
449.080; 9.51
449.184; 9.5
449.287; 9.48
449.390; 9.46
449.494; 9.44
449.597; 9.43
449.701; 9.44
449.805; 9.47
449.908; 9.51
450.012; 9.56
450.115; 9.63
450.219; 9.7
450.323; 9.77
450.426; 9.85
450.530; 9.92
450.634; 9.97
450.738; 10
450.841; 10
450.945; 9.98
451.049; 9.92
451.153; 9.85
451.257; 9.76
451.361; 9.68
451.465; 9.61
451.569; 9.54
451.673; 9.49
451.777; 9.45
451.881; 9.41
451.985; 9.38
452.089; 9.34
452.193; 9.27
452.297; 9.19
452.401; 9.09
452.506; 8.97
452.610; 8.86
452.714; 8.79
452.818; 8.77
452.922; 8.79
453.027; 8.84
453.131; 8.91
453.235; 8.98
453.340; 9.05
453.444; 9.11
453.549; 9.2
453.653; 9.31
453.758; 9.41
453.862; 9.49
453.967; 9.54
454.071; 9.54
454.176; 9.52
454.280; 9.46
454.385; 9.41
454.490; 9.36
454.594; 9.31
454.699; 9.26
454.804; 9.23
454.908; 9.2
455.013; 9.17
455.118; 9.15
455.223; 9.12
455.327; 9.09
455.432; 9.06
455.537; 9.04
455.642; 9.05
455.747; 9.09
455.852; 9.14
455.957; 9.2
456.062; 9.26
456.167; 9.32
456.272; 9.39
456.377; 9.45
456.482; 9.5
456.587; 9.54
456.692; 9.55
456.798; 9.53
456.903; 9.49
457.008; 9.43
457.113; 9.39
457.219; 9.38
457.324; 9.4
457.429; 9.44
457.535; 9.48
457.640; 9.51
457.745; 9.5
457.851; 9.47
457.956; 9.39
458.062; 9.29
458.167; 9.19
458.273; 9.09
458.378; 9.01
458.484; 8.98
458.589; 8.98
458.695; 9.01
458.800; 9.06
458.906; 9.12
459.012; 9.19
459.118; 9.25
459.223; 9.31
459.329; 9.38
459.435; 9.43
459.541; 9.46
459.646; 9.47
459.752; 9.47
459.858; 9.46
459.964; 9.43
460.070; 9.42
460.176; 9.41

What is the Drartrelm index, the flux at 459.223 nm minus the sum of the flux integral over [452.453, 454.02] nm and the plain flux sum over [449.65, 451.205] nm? -151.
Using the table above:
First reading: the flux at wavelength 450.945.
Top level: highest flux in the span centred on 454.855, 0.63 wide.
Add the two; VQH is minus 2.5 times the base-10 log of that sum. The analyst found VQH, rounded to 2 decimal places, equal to -3.21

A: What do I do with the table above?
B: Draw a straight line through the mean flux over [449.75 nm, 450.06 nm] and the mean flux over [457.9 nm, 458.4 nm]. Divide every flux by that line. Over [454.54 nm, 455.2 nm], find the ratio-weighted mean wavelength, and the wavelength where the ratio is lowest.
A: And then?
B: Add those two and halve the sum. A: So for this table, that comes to 454.99 nm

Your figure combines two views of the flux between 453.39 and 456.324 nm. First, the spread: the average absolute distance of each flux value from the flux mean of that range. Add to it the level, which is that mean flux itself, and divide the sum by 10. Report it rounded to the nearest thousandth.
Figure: 0.940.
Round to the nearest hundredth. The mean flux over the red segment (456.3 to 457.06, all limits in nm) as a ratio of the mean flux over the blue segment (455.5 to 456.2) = 1.04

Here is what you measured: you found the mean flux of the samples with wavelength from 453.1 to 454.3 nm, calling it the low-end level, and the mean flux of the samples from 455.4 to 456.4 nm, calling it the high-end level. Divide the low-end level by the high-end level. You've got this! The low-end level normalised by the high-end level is 1.01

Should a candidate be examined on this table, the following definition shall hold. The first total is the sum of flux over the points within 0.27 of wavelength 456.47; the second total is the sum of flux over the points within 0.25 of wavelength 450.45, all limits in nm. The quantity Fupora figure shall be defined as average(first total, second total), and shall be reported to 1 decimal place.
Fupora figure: 48.3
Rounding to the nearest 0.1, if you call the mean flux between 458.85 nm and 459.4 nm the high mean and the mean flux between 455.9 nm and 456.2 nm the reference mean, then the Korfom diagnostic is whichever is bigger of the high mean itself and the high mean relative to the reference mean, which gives 9.2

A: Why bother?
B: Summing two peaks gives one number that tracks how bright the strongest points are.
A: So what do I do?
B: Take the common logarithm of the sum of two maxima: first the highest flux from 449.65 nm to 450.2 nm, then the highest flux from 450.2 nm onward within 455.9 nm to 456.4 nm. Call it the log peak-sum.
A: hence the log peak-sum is 1.28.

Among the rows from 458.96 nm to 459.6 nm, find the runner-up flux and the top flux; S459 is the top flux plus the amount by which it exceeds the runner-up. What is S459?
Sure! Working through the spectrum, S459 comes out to 9.49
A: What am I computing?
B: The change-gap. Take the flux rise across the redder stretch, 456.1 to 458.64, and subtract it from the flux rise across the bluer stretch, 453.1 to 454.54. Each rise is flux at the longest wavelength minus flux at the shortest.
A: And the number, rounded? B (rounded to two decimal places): 0.79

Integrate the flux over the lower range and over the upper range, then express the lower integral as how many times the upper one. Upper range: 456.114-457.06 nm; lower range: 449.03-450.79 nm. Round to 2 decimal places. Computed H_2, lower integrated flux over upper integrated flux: 1.89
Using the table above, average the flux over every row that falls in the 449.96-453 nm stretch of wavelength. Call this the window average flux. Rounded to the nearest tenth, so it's 9.5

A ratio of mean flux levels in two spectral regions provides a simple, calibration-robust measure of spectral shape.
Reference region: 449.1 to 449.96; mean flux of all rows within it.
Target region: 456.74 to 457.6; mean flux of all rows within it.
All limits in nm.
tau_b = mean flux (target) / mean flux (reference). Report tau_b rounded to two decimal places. 1.00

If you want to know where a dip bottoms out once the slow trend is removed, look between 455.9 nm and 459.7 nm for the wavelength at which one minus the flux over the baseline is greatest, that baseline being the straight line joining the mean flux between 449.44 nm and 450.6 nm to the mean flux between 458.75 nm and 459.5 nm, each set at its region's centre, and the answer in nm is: 458.484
